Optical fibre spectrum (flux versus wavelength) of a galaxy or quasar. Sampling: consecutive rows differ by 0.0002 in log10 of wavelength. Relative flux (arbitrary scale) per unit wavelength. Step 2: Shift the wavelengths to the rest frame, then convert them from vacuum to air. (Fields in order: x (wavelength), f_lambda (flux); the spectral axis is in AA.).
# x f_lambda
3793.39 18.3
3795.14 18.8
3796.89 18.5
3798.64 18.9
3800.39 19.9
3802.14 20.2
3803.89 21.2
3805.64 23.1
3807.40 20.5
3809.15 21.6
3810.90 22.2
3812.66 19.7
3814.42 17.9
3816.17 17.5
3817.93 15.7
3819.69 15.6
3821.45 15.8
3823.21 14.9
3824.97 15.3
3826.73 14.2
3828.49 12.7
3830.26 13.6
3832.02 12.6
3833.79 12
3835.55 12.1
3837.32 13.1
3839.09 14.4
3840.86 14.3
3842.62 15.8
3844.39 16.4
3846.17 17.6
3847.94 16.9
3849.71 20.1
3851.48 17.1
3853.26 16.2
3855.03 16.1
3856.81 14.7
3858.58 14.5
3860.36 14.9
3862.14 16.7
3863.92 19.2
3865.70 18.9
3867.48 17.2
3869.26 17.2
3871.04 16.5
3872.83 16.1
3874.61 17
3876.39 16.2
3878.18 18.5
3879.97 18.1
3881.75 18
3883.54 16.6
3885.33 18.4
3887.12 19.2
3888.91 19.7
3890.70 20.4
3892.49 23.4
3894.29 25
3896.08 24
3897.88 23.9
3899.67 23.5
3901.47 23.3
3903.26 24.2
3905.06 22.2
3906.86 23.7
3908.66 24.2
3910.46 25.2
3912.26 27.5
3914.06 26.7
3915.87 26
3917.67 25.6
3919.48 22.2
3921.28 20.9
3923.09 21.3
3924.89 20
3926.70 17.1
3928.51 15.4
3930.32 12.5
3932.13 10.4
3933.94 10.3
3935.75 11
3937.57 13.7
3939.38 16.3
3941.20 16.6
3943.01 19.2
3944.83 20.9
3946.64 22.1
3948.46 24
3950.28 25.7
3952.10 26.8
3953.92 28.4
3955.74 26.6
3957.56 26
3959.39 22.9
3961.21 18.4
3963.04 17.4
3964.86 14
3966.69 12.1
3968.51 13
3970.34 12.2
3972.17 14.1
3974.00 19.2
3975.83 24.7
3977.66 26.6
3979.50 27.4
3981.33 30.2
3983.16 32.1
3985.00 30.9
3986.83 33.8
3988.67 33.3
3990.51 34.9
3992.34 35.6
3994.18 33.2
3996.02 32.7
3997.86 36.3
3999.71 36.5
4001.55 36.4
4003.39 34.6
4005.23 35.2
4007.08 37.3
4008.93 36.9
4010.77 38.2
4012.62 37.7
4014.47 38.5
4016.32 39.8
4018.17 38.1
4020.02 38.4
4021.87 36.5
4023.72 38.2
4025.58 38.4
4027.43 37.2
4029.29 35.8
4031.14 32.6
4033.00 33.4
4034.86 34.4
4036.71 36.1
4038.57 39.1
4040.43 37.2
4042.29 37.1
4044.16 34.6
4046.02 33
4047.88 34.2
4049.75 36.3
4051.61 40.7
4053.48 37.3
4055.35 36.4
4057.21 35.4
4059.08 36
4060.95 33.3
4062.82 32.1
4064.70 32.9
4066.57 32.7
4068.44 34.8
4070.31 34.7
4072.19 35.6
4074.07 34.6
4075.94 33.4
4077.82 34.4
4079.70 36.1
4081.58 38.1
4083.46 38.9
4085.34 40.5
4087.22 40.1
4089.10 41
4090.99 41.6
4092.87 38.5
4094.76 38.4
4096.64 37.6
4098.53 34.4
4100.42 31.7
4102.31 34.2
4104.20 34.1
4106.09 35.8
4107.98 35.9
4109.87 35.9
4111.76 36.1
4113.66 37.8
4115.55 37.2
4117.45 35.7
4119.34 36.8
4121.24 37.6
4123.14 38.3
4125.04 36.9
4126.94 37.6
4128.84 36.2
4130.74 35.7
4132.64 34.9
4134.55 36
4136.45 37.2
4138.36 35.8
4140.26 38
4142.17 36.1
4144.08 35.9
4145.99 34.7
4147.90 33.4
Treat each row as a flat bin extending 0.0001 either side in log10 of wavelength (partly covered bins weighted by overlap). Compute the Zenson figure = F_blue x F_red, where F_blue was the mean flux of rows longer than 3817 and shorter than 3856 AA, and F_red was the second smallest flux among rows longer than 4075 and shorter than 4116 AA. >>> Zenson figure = 505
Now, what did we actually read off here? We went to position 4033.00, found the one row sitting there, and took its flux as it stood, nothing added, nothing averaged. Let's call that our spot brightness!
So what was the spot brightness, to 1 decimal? 33.4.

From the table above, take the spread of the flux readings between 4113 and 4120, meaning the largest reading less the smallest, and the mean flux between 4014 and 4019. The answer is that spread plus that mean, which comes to 41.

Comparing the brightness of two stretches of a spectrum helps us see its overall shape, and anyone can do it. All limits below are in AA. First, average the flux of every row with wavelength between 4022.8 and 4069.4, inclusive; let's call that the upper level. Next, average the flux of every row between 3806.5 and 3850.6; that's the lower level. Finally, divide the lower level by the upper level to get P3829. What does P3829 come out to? 0.45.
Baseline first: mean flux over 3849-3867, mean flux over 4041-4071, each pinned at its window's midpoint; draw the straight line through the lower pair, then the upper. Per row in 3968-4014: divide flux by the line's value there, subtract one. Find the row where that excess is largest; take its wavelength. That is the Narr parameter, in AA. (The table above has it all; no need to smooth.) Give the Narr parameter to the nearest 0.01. 4010.77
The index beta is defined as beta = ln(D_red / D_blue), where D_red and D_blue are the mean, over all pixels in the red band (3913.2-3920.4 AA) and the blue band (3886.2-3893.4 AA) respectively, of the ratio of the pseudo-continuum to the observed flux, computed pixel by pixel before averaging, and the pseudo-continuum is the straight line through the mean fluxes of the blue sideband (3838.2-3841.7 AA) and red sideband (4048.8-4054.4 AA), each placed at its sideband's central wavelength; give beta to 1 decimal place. -0.1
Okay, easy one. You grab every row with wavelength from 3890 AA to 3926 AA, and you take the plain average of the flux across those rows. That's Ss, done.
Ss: 24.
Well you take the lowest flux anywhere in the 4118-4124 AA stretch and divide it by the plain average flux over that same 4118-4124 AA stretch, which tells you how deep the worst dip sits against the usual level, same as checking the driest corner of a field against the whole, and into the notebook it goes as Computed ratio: 0.98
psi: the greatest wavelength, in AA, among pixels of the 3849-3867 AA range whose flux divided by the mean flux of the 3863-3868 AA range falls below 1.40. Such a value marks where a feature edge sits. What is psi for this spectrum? 3865.70 AA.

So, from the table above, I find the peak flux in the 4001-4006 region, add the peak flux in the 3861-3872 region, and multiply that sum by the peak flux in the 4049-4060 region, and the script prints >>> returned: 2263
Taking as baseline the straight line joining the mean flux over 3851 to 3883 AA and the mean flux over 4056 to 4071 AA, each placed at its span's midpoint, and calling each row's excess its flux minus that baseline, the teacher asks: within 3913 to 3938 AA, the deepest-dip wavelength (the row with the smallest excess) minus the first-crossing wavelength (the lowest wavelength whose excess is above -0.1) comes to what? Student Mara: 19.9 AA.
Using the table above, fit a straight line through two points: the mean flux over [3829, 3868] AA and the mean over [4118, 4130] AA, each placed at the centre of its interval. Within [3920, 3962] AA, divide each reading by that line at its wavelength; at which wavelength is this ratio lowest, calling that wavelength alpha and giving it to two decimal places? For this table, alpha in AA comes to 3933.94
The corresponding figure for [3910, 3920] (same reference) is 3919.48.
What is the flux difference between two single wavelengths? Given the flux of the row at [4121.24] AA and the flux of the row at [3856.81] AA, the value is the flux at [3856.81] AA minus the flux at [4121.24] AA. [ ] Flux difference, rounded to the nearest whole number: -23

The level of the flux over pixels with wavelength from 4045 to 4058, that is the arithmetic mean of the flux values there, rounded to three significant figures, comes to 36.2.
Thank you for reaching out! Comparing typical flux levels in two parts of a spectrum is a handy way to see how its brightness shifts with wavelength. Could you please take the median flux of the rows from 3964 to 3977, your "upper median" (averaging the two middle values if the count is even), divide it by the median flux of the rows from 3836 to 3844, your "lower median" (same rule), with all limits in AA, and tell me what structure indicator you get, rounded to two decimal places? 0.98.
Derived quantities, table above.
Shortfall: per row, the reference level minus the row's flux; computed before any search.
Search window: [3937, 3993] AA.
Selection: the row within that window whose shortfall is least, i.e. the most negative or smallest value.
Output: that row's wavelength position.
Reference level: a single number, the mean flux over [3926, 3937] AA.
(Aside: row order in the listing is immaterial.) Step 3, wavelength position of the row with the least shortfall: 3992.34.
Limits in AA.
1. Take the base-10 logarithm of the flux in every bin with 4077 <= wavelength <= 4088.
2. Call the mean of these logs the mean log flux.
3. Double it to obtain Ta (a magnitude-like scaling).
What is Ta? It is 3.16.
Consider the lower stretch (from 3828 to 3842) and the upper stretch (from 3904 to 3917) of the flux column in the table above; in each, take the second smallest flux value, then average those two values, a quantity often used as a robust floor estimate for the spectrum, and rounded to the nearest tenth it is 17.9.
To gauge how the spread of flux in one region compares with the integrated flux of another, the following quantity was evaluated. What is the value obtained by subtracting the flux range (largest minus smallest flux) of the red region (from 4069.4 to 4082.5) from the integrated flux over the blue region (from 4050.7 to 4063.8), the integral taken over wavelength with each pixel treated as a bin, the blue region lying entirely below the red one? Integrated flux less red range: 465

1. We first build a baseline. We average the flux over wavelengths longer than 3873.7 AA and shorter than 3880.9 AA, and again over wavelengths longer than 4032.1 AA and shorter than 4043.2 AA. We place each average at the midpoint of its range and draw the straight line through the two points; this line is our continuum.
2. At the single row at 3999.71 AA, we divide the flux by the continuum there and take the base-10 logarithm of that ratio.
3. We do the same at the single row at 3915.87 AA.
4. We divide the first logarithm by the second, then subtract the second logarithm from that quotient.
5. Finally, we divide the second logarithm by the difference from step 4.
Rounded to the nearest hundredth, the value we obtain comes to 0.10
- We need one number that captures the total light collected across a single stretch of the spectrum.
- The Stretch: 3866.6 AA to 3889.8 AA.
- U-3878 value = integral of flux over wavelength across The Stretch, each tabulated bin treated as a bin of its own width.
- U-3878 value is 408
